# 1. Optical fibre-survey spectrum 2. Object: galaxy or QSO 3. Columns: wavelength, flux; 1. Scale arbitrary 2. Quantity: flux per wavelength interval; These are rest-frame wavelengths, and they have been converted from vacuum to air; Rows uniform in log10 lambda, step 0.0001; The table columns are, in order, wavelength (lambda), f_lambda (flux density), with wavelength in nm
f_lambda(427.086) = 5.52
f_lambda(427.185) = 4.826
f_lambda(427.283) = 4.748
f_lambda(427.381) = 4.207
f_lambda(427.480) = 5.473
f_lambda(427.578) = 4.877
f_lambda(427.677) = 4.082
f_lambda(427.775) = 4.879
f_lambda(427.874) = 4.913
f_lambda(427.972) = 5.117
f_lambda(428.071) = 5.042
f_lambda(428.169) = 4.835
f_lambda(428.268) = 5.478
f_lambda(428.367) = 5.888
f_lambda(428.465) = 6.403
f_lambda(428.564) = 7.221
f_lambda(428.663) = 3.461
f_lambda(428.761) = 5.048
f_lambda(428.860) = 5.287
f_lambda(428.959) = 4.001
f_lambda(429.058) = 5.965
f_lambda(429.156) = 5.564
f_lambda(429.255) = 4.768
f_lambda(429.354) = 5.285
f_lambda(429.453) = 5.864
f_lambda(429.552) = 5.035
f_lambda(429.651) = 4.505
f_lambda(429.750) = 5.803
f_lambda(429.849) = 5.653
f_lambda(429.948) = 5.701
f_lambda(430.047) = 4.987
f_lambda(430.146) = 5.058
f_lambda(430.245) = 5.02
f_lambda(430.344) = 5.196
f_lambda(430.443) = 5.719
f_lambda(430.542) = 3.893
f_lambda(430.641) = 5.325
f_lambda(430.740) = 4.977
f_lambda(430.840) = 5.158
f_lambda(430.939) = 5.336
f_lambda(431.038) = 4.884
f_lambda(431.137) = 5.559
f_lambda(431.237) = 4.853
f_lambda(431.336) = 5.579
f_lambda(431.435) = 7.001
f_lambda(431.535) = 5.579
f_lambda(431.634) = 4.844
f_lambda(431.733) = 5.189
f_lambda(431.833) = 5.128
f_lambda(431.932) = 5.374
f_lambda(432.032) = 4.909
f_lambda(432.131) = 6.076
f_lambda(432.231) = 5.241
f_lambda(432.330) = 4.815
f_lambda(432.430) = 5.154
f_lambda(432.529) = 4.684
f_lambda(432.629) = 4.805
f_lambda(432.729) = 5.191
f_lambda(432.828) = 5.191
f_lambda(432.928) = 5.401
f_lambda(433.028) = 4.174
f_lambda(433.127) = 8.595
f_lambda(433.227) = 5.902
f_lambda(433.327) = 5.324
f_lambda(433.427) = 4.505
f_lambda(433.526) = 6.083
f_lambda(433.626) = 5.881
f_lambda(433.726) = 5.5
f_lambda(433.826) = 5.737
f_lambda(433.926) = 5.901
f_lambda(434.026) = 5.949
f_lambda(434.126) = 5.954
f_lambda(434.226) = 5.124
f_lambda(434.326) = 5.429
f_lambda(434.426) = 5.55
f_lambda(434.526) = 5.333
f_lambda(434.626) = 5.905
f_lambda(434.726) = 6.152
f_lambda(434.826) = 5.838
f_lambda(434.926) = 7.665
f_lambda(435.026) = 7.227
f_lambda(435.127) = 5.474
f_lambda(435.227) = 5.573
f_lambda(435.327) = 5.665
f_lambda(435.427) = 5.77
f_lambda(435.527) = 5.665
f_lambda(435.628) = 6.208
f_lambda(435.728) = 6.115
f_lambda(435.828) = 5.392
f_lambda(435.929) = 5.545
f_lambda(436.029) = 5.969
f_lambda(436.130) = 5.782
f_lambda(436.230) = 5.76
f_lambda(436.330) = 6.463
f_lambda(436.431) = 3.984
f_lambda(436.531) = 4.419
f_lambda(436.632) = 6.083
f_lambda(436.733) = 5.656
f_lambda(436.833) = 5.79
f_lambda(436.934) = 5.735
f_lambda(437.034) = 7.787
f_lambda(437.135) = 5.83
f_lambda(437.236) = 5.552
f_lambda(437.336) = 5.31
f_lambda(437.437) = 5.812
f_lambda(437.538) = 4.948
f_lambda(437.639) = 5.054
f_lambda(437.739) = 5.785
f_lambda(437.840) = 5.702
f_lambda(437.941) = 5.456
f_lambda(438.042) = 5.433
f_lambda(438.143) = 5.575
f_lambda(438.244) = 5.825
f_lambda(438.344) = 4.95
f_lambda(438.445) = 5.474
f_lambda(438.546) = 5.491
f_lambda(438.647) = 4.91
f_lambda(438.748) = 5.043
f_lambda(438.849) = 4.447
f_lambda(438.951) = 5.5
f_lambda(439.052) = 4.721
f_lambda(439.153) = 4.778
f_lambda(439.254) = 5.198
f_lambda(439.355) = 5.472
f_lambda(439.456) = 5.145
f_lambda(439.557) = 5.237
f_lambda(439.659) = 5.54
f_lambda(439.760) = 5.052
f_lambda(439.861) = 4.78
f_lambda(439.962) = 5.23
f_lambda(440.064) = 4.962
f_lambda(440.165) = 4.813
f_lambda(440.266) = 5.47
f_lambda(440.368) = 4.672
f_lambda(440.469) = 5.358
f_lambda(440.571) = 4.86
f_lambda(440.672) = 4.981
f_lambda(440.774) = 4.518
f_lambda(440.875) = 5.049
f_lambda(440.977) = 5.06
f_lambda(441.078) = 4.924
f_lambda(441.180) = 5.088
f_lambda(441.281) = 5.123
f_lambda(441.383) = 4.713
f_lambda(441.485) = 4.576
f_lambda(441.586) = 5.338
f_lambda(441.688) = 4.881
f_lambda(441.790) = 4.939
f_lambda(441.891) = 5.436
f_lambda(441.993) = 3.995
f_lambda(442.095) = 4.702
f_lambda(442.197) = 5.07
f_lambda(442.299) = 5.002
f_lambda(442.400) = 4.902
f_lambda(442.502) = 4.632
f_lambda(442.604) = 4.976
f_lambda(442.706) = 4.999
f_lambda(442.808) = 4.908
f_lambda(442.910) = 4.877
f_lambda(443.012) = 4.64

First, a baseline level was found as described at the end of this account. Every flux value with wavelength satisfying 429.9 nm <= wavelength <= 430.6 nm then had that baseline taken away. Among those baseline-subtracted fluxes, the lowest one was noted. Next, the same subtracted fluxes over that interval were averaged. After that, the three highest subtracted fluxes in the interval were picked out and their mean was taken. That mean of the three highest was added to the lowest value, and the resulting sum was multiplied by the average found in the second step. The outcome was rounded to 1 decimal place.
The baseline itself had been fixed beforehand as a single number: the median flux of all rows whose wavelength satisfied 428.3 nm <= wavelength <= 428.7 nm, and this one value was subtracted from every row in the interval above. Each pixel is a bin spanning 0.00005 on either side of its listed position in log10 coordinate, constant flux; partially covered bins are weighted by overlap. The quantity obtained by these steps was 3.0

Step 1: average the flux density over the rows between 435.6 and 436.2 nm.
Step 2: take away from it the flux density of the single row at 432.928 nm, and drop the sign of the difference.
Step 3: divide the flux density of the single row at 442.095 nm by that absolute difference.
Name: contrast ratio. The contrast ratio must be 11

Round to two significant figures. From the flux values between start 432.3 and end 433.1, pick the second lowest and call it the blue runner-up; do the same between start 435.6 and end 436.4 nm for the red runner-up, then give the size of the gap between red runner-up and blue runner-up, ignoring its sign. 0.86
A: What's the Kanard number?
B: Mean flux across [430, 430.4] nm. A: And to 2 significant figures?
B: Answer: 5.1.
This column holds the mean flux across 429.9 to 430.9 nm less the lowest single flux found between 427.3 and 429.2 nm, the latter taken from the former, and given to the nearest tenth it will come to 1.6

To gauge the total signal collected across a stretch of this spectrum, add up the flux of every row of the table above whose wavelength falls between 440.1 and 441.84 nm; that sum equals 84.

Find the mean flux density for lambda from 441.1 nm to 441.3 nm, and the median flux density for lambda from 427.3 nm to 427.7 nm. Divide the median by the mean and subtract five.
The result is -4.11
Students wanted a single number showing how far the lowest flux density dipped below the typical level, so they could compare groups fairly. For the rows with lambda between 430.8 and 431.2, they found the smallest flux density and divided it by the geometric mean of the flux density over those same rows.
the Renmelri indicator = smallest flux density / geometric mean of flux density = 0.93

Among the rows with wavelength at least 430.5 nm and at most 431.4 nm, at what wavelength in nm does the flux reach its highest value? 431.336 nm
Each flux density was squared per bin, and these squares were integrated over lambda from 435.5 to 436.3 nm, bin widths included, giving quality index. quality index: 27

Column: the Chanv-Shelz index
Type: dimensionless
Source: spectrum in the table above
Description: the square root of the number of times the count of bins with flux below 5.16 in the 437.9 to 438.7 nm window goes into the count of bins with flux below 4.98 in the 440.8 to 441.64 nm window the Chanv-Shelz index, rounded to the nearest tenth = 1.2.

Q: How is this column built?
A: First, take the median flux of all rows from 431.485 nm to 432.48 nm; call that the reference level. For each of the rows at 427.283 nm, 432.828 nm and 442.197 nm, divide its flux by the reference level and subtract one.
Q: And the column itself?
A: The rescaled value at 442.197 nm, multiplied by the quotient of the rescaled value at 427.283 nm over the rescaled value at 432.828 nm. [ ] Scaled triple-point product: 0.43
